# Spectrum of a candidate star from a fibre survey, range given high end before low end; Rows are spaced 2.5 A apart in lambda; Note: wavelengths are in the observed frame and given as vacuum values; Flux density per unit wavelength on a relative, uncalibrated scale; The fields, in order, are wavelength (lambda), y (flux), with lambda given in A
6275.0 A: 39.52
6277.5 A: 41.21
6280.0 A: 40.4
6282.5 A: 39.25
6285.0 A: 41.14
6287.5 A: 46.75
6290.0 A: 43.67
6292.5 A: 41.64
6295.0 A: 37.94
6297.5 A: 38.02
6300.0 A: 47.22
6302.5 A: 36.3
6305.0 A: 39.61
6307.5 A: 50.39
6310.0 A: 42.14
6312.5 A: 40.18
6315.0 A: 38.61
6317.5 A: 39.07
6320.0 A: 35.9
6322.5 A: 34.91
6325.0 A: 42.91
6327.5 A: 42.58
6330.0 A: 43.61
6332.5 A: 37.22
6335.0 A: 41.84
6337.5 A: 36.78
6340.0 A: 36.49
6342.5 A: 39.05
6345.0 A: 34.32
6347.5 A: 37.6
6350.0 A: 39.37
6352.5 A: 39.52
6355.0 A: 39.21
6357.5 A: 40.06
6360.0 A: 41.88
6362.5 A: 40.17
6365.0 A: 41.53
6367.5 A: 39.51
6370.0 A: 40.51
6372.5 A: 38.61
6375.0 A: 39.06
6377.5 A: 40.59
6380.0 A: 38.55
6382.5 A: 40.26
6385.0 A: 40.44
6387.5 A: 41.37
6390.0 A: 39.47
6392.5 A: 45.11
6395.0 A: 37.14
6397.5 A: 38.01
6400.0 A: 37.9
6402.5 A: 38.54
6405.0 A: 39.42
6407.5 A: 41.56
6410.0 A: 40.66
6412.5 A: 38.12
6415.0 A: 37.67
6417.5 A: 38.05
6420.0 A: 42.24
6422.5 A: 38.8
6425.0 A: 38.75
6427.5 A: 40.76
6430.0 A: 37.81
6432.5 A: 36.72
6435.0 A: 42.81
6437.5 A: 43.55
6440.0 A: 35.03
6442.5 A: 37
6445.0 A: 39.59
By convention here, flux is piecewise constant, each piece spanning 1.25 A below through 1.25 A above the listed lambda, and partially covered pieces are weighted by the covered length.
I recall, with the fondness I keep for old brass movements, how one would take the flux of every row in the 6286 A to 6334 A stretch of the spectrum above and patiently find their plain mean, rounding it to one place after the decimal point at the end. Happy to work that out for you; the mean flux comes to 41.0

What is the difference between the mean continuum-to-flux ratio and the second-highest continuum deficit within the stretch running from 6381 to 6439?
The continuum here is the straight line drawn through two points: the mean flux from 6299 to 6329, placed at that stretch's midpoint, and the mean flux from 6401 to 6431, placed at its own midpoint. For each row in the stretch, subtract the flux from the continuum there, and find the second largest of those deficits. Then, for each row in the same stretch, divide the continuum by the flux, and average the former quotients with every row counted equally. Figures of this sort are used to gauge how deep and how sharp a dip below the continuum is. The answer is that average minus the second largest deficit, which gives -1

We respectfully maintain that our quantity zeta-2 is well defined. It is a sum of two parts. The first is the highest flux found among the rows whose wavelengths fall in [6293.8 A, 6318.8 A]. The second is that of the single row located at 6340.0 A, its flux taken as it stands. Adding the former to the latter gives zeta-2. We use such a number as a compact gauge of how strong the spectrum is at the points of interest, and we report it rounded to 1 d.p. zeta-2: 86.9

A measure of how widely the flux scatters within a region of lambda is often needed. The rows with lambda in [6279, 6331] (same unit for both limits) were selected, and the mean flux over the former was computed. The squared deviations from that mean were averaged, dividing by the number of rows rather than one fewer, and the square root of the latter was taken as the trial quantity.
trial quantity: 3.8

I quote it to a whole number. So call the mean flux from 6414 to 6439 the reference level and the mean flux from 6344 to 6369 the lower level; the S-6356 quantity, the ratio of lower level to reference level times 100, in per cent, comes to 99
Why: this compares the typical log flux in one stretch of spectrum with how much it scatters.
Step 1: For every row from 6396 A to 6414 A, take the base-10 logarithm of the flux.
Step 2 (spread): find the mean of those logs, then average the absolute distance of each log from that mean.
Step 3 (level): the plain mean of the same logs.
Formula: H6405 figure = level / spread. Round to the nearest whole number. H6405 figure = 123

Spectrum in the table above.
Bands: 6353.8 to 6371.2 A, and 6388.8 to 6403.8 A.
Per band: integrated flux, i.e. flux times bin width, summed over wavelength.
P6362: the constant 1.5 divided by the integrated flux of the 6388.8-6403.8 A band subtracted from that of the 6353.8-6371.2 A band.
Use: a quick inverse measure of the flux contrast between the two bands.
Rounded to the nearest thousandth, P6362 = 0.013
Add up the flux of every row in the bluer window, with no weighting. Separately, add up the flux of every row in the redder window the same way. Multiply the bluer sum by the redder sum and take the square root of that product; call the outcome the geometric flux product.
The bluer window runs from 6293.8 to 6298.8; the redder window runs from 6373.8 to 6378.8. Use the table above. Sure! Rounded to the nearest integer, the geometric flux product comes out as 78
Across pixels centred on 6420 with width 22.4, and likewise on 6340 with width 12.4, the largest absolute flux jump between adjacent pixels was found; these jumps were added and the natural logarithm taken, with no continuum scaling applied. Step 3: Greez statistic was 2.22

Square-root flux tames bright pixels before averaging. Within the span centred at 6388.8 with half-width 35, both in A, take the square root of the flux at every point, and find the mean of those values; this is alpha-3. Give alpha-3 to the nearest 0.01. 6.31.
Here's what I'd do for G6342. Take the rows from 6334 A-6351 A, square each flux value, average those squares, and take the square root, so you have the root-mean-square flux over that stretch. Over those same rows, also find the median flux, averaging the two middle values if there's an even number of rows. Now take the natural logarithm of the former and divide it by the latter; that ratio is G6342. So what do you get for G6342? 0.097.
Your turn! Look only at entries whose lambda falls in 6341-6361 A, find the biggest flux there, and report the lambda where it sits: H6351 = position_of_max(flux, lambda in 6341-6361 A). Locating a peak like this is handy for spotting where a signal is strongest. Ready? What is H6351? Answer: 6360.0 A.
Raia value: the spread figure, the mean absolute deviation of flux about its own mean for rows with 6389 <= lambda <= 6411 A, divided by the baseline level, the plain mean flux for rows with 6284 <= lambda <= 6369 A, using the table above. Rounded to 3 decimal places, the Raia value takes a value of 0.045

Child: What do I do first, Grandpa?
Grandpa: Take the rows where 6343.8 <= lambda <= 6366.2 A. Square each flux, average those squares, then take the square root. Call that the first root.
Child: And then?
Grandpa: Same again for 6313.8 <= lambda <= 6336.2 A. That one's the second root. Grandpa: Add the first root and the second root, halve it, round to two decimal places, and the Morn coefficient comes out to 39.55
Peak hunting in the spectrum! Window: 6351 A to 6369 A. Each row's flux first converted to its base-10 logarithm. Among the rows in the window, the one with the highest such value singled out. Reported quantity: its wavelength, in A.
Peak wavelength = 6360.0 A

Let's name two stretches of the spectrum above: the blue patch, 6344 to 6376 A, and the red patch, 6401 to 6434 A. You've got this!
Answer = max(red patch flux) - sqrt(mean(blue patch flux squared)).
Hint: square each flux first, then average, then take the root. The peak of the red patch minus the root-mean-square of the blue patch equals 2.9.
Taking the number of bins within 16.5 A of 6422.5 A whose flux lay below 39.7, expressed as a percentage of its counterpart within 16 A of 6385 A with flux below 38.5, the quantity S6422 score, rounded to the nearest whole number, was 233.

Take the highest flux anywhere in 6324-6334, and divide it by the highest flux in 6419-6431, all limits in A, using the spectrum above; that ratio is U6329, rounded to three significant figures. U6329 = 1.03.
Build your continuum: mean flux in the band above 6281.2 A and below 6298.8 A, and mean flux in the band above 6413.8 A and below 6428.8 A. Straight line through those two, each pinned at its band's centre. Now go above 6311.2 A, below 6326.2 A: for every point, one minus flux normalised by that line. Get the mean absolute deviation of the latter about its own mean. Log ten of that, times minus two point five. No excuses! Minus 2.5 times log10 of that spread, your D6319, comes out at 3.2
